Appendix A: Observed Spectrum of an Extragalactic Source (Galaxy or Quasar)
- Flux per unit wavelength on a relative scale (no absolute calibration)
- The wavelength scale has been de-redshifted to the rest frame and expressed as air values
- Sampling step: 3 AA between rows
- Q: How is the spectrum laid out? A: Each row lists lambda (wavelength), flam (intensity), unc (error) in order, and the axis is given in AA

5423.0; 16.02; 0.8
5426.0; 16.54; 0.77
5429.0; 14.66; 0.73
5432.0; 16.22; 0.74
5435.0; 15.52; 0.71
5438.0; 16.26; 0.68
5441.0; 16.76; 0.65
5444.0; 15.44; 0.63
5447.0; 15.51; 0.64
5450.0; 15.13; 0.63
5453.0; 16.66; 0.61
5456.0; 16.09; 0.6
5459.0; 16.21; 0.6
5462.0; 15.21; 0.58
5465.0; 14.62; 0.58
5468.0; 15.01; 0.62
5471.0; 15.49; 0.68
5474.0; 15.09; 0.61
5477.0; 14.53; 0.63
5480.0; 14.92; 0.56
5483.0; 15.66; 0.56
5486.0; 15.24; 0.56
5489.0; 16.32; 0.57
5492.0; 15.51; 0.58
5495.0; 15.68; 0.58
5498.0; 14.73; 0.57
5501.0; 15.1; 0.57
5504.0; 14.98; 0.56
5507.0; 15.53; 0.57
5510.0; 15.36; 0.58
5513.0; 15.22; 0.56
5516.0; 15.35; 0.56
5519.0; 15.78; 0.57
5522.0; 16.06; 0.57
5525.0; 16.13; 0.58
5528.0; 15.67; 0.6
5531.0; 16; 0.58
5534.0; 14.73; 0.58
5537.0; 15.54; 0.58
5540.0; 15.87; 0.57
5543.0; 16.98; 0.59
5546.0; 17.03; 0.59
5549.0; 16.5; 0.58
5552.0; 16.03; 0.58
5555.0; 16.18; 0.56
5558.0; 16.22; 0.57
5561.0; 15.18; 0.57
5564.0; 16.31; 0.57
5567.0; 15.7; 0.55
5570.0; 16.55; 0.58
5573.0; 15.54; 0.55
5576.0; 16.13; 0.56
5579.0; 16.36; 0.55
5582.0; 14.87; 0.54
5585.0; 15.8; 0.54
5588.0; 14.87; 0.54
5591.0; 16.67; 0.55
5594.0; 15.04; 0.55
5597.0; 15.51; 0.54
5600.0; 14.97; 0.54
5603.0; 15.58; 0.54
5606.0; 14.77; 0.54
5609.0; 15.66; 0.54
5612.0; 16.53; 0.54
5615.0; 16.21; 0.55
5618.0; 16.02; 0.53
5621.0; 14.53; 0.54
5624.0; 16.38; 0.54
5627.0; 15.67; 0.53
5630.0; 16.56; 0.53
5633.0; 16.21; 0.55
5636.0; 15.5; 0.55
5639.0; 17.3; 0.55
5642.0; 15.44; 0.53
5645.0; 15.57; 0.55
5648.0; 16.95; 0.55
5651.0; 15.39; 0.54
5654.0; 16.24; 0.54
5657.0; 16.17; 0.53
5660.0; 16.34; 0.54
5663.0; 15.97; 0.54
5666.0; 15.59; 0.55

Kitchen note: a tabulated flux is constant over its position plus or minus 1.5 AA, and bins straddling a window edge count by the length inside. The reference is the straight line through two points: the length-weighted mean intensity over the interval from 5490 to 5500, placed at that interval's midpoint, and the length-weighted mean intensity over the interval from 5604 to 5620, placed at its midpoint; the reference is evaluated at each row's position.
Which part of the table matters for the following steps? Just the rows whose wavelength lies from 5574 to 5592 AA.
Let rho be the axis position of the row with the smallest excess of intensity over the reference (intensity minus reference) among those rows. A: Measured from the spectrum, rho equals 5588.0 AA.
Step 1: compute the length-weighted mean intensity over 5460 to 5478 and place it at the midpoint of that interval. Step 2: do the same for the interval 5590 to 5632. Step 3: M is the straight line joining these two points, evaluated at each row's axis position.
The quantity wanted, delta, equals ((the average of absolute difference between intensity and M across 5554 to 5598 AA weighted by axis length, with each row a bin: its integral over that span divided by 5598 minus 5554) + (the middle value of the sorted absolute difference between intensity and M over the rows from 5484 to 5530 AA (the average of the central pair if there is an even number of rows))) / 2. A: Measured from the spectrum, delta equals 0.46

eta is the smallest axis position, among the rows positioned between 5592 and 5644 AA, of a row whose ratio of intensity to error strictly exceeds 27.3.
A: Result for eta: 5594.0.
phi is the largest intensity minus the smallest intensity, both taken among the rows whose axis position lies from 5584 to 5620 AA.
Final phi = 1.90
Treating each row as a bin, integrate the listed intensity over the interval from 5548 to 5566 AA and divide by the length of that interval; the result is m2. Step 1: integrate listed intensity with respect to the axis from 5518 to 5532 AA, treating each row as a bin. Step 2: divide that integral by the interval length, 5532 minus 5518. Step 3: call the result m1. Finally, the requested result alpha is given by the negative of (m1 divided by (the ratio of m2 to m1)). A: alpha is -15.8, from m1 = 15.9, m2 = 16.0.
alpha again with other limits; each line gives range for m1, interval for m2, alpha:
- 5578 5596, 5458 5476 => -15.9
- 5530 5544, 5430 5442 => -15.5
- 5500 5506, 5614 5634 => -14.3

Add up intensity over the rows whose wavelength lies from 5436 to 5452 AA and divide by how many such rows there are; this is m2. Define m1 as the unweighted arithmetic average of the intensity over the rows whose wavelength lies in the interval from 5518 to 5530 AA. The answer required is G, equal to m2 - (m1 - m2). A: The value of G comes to 15.7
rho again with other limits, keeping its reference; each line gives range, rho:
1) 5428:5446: 5429.0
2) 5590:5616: 5606.0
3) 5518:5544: 5534.0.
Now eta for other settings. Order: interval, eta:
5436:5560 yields 5453.0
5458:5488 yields 5483.0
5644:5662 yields 5645.0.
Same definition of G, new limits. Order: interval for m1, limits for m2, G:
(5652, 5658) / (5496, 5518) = 14.2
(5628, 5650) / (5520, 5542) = 15.2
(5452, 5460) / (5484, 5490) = 15.2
